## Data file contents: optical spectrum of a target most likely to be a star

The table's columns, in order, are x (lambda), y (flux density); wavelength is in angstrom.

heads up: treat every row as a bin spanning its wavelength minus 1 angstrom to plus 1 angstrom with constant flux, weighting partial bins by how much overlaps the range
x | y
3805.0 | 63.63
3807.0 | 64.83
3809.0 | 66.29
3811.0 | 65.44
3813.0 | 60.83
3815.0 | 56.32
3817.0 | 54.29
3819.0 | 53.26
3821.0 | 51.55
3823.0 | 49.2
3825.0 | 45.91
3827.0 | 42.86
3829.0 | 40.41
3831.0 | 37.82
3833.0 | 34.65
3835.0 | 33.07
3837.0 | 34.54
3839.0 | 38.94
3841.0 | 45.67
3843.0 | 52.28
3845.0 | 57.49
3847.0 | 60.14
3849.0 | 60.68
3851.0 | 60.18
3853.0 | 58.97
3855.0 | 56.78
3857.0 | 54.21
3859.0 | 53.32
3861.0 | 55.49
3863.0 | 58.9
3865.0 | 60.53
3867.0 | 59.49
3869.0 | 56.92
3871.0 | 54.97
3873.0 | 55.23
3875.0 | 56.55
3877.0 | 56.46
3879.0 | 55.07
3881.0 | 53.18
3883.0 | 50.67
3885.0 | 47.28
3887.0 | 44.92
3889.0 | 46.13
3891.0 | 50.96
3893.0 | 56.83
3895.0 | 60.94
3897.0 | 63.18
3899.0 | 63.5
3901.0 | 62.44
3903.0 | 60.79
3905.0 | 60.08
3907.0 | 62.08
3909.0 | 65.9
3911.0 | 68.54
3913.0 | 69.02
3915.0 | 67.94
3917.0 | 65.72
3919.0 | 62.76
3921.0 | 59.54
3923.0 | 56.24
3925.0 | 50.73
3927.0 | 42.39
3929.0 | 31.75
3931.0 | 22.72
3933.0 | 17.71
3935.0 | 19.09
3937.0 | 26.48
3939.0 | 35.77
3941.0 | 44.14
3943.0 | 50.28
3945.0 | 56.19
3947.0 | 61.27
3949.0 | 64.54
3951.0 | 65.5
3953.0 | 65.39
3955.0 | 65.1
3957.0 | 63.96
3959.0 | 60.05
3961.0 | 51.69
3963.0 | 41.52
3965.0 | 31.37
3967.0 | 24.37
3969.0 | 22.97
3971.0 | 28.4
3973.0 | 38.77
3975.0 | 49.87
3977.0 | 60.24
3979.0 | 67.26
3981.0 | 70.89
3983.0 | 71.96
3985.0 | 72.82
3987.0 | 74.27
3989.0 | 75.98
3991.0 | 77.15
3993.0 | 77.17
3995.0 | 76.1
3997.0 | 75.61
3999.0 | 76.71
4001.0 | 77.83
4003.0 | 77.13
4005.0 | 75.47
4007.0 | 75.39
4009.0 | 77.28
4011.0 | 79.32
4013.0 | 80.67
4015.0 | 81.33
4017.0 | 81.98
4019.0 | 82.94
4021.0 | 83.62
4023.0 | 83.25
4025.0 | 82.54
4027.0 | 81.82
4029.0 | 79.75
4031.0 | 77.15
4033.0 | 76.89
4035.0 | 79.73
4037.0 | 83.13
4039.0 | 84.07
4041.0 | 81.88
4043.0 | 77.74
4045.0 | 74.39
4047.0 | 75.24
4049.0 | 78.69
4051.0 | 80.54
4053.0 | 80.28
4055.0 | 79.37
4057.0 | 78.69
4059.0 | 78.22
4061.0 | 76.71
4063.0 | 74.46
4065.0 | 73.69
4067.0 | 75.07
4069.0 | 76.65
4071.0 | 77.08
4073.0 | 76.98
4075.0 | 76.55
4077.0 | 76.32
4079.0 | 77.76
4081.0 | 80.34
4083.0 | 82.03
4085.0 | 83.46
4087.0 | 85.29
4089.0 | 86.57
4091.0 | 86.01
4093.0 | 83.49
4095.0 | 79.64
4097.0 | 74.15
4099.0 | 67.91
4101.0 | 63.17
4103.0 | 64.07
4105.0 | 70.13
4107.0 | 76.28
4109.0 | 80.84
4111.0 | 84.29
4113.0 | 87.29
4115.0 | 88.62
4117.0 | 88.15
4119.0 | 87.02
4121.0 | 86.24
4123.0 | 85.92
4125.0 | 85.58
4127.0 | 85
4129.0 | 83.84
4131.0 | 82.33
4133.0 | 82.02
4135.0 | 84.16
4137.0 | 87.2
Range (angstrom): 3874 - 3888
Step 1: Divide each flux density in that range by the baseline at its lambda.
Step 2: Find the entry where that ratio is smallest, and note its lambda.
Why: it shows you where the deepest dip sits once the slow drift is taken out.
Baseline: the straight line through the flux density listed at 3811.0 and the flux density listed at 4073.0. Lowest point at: 3887.0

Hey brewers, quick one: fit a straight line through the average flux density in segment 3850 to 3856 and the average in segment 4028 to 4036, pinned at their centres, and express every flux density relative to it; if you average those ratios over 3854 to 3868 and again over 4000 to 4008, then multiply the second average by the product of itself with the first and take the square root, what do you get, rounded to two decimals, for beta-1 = 0.99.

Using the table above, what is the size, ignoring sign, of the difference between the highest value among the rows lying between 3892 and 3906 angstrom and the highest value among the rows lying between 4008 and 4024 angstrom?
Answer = 20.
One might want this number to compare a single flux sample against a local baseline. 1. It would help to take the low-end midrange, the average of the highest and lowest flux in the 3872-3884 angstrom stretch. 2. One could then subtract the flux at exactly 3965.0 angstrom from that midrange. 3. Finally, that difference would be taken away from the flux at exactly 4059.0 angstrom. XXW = 56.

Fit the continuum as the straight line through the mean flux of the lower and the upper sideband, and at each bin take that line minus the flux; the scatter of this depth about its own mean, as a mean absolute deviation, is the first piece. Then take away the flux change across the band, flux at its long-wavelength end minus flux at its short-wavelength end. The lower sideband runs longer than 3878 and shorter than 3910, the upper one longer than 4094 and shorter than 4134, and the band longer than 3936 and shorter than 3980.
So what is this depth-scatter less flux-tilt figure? -27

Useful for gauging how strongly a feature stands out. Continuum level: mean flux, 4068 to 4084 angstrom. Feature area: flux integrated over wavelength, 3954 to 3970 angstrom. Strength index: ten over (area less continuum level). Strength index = 0.0155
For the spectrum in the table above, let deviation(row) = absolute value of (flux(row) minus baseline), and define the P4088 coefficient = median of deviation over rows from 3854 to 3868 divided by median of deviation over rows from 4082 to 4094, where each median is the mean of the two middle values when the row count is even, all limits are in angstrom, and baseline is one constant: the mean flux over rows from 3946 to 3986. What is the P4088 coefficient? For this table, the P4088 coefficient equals 0.1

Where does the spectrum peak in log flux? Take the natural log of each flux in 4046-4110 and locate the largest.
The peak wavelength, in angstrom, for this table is 4089.0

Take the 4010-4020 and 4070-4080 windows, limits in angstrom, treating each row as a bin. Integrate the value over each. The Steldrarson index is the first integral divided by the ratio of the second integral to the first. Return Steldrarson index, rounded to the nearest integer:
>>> 858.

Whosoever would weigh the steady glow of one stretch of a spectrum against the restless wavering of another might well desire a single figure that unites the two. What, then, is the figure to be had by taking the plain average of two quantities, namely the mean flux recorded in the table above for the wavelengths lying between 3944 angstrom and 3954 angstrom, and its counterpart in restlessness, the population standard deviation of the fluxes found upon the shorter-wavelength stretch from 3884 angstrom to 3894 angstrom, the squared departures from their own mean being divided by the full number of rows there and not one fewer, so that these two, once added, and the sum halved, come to 33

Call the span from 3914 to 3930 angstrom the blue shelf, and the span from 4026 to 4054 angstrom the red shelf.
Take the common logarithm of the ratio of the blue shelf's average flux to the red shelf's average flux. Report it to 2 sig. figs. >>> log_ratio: -0.16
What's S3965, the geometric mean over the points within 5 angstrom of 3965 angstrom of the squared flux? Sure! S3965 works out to 1073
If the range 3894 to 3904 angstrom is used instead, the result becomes 3864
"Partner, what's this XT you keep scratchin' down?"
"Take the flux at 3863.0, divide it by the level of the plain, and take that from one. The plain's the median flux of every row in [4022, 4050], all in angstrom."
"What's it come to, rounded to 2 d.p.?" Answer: 0.26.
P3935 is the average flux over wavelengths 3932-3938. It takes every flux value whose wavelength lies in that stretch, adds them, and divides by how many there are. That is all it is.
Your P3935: 21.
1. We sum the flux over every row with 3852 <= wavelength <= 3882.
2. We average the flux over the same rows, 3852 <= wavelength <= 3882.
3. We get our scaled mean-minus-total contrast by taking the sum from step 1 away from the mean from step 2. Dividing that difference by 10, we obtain -79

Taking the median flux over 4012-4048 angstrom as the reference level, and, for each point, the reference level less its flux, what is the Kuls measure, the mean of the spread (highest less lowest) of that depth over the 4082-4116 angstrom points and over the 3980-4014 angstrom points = 18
